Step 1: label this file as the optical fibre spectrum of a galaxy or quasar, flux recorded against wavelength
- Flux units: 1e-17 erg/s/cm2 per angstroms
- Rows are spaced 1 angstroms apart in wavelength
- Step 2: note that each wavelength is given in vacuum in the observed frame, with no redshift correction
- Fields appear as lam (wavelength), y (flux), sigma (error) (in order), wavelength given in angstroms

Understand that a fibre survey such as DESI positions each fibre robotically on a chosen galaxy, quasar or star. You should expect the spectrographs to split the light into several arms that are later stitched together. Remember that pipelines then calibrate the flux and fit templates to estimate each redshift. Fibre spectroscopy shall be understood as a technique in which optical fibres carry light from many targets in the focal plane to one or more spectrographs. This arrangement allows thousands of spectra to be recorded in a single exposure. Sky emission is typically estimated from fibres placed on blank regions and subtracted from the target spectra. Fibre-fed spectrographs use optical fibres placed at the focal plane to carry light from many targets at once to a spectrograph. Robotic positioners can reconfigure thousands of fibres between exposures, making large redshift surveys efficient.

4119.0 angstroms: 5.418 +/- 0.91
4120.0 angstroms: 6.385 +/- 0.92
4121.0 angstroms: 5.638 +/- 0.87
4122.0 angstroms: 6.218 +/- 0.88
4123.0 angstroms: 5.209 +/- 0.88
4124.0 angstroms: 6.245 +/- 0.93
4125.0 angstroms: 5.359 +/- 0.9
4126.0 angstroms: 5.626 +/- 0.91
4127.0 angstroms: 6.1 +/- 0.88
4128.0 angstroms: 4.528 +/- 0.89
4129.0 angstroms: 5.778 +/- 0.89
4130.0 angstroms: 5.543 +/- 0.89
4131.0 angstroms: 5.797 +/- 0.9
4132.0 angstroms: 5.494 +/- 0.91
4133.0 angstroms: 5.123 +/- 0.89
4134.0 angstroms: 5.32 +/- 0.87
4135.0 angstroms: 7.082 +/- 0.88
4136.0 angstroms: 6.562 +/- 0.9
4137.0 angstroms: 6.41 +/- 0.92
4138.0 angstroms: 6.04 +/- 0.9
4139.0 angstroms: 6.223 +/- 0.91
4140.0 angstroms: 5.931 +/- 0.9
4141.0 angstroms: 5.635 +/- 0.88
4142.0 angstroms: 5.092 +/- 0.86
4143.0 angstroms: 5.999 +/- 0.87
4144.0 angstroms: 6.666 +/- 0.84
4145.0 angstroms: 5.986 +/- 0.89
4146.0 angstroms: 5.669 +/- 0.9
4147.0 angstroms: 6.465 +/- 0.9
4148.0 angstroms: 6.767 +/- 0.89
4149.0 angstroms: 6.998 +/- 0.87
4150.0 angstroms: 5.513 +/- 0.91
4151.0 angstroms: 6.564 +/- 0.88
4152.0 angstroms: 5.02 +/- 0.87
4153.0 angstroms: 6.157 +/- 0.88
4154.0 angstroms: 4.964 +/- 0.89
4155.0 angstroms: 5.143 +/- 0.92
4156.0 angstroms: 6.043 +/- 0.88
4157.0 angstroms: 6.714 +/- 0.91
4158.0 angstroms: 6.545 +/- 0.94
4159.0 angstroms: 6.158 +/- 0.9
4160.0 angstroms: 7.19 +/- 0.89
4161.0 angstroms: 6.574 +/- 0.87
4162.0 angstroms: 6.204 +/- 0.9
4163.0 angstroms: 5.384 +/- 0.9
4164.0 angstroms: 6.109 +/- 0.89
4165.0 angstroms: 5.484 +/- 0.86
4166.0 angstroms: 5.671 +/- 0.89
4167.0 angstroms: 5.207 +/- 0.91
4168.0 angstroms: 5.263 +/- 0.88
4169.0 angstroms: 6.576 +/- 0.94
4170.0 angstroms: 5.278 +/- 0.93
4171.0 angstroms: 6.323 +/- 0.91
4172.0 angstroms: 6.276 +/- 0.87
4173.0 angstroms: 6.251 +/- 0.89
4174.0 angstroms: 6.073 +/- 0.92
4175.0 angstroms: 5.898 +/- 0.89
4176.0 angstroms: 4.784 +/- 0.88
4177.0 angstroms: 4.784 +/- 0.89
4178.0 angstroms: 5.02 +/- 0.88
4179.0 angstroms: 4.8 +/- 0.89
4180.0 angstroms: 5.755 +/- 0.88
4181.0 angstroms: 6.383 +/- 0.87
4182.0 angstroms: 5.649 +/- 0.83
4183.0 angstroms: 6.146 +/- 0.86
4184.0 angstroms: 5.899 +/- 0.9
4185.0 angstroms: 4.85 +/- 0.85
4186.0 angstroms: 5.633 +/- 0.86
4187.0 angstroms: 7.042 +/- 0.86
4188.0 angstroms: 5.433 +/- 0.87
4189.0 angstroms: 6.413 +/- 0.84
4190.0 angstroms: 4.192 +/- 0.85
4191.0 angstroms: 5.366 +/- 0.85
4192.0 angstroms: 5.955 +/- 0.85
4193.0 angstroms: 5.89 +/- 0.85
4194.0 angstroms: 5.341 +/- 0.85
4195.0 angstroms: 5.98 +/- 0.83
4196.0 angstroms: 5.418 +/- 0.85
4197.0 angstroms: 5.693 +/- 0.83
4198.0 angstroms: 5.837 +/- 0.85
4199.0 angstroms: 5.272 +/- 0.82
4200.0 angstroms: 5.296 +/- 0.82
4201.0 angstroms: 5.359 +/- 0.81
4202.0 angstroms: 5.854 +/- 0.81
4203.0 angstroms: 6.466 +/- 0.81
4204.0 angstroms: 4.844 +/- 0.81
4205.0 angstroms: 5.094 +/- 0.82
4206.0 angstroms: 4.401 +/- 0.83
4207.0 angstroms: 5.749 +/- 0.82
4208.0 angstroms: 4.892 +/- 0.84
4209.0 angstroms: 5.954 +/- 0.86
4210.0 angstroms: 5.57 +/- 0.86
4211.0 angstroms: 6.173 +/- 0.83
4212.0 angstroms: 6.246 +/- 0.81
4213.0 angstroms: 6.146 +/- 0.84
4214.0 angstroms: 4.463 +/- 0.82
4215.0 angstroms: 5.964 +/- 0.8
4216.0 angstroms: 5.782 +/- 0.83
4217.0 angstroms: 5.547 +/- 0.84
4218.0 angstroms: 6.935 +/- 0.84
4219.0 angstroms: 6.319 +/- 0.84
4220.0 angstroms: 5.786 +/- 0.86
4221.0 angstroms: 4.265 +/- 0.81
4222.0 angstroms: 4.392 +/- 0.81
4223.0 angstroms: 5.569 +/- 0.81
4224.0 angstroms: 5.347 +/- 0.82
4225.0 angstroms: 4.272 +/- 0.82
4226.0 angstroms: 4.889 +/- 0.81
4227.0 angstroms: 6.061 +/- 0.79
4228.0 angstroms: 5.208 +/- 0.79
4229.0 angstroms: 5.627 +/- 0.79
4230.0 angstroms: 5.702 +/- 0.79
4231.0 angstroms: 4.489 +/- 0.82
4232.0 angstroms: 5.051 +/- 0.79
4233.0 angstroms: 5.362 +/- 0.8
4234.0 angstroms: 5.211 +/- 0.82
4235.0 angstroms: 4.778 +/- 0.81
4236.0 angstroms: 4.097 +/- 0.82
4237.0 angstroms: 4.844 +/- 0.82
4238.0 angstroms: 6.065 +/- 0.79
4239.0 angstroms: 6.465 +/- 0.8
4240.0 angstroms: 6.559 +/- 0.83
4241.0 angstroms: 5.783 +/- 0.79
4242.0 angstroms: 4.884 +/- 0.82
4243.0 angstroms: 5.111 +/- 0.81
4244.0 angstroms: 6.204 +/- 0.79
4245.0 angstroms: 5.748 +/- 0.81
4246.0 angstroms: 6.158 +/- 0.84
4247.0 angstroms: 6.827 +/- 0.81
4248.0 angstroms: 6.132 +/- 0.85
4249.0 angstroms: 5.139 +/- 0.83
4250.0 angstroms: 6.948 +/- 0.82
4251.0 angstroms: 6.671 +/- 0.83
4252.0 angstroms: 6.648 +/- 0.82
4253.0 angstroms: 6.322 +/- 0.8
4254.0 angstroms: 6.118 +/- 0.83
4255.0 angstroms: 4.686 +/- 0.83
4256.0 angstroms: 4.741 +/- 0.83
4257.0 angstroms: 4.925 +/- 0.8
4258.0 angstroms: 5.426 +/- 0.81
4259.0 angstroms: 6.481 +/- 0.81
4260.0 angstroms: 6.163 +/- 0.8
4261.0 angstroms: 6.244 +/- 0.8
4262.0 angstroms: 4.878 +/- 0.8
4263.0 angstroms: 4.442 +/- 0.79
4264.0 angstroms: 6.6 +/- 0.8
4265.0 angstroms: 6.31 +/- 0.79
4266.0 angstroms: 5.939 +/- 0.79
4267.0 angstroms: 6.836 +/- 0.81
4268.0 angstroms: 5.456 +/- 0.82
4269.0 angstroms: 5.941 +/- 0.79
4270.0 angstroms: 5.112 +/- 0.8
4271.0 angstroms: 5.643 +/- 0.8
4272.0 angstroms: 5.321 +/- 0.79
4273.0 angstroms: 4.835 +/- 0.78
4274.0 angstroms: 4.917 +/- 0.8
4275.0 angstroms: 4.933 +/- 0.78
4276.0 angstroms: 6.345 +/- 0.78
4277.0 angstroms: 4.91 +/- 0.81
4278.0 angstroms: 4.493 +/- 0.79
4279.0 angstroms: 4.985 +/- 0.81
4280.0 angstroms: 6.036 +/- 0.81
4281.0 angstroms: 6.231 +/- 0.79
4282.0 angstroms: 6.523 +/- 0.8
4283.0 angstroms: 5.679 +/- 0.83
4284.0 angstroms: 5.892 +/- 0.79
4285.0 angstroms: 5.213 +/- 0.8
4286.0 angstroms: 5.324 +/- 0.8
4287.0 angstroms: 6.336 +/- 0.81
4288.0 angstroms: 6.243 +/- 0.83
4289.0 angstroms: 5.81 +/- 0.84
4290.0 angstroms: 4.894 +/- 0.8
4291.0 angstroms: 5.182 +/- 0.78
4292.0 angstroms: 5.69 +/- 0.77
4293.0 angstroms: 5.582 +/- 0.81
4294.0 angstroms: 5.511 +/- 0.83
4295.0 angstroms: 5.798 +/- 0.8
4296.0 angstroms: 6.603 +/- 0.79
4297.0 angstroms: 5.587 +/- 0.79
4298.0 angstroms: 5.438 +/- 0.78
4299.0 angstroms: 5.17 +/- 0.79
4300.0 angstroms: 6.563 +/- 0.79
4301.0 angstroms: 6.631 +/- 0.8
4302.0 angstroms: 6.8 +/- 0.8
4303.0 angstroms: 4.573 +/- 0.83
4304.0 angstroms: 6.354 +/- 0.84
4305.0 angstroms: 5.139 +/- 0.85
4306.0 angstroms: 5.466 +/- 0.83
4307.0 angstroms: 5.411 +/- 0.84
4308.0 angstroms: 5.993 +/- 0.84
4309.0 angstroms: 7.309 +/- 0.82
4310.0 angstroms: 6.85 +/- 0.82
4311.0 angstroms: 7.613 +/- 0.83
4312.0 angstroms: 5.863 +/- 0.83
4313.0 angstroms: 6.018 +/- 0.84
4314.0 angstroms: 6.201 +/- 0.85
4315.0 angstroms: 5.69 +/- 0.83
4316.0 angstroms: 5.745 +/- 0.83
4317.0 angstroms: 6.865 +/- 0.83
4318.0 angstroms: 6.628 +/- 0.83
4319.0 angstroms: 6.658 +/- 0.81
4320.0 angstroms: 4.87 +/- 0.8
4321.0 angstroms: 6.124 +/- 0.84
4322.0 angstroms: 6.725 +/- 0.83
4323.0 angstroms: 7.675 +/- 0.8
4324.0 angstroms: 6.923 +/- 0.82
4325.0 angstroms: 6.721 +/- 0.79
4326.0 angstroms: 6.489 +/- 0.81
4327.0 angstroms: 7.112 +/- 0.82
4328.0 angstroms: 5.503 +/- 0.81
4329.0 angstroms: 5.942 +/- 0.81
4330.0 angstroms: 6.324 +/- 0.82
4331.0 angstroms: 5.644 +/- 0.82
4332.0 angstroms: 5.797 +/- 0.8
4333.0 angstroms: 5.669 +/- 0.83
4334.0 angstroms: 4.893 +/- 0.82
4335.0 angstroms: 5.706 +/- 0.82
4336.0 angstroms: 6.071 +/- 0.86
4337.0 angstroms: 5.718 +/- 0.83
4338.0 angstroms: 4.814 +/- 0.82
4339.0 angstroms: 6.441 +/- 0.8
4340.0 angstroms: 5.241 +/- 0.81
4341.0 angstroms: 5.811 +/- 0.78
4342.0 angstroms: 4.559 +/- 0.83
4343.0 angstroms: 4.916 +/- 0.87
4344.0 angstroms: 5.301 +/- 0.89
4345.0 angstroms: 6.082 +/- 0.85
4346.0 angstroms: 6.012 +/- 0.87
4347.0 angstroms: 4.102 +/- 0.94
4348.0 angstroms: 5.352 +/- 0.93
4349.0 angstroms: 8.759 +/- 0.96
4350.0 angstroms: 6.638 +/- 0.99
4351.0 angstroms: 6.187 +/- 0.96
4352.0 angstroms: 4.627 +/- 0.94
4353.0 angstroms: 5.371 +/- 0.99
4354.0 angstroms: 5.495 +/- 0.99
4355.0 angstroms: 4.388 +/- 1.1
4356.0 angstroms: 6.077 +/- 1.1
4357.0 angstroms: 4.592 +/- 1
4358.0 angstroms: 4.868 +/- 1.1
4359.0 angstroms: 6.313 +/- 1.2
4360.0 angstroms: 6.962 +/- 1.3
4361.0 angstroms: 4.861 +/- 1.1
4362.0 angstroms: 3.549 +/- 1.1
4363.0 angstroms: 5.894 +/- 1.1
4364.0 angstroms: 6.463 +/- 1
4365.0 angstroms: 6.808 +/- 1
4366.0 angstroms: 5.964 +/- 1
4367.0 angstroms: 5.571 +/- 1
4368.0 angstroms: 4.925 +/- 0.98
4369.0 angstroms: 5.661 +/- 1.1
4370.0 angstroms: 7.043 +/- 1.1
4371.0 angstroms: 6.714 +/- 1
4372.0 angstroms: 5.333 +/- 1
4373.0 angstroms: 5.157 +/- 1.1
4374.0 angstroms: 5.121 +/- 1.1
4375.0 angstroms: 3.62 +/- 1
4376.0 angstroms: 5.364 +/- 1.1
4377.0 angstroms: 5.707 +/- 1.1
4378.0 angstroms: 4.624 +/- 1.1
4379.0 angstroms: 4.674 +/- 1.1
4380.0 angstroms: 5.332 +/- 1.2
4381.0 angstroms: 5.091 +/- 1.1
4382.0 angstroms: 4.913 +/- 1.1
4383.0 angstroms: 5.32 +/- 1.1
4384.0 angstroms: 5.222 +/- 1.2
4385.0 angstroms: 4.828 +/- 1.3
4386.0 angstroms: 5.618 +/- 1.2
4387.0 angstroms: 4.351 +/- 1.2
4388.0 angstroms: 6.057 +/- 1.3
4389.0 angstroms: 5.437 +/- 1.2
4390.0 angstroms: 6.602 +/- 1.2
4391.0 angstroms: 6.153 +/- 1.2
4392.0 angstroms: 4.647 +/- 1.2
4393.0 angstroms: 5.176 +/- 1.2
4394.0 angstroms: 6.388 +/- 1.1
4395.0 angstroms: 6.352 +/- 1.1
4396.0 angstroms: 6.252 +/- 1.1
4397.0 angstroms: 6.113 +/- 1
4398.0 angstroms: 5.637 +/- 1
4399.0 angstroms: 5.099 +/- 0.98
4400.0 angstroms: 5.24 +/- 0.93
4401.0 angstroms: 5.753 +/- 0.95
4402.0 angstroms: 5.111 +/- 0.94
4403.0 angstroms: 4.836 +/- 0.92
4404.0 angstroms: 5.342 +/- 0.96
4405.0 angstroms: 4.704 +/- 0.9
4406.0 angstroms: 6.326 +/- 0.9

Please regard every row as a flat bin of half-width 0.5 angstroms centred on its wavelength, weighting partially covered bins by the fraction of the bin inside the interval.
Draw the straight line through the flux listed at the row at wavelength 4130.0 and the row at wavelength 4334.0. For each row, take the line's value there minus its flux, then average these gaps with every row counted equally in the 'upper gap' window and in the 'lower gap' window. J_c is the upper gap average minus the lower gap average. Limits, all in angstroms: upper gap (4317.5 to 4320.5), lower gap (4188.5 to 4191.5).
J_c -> -1.1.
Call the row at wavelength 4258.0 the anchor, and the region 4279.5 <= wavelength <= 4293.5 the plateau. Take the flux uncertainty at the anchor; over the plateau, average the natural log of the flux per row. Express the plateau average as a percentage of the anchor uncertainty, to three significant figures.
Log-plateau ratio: 216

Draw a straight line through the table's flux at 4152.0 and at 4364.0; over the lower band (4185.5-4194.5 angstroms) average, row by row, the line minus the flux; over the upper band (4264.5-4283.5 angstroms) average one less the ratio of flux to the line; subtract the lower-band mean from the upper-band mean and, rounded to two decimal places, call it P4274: 0.46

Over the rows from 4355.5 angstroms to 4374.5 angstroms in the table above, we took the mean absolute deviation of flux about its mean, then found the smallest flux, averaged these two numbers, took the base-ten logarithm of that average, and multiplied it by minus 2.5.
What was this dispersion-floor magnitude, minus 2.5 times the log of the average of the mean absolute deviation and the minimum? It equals -0.83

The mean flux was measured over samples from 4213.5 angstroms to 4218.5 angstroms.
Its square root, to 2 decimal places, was 2.40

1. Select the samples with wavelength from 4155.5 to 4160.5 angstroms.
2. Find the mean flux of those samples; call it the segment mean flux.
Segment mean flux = 6.5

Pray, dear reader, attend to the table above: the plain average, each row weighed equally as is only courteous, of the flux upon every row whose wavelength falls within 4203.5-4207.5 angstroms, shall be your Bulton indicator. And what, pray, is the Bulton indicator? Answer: 5.0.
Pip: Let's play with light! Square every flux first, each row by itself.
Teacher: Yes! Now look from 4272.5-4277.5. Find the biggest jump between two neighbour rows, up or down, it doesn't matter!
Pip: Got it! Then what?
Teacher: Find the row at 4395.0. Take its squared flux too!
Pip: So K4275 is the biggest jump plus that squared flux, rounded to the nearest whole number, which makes 56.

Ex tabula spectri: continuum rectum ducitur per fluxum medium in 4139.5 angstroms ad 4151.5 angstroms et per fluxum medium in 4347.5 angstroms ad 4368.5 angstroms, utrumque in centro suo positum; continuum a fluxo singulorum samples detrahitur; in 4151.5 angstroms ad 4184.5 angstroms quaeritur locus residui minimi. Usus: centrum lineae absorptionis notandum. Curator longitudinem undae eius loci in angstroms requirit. 4176.0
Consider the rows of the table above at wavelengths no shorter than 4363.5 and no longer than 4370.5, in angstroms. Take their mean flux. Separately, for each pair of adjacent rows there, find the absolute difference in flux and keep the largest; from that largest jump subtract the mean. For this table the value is -4.7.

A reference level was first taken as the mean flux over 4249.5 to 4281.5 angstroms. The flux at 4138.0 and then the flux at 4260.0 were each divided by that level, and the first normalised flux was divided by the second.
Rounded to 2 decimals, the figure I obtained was 0.98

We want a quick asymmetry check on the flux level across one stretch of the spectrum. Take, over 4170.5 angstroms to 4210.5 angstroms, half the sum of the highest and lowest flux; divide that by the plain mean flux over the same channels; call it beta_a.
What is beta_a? 1.00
